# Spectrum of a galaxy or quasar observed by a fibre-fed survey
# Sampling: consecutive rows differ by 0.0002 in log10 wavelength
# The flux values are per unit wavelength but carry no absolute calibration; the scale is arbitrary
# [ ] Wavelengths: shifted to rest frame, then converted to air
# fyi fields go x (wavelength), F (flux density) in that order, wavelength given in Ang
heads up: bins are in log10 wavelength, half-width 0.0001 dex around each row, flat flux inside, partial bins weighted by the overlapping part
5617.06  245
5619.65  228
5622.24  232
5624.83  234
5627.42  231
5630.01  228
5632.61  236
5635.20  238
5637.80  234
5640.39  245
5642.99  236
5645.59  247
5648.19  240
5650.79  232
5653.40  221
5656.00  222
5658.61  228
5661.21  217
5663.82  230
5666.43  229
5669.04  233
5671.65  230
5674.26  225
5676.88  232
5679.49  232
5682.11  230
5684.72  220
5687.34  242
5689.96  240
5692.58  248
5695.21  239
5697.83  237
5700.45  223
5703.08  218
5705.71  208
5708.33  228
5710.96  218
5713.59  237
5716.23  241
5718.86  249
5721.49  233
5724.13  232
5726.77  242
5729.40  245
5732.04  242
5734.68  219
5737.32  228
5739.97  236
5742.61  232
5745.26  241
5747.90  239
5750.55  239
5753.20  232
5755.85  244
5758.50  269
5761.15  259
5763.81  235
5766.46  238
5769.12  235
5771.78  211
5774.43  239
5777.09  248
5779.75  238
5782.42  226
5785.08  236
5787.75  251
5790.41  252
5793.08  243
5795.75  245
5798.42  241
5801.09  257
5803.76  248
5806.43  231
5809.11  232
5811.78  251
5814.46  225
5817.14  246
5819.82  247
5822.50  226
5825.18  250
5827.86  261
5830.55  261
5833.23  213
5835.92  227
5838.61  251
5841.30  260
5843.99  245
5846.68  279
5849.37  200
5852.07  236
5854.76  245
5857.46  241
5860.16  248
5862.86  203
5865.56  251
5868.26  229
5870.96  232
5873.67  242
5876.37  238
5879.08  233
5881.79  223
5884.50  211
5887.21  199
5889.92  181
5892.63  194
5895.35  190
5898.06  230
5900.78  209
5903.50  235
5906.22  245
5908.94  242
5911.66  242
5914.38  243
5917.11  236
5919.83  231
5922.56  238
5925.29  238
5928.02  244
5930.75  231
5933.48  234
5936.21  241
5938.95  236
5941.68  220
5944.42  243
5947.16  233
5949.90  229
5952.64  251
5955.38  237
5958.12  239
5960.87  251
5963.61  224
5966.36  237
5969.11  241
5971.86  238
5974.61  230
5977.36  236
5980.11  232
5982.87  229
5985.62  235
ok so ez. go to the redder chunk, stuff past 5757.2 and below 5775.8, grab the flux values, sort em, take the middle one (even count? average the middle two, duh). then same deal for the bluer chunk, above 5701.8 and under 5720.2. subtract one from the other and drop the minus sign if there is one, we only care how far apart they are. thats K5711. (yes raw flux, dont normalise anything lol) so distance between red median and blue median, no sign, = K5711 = 10.0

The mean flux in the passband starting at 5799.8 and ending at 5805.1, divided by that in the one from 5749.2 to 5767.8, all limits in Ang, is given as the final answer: 1.03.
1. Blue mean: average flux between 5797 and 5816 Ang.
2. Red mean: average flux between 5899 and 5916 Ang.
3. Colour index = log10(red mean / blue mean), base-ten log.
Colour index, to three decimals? -0.009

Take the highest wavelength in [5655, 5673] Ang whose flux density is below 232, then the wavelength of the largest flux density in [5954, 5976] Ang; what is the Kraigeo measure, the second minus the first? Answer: 289.2 Ang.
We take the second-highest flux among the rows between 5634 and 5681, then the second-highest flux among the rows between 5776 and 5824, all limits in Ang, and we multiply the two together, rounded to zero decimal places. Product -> 61740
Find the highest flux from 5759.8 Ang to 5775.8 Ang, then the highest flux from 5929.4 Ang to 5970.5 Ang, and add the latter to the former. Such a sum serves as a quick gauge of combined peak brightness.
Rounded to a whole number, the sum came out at 510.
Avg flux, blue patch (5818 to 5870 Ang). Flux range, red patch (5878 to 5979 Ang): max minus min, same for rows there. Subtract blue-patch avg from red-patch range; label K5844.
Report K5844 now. -171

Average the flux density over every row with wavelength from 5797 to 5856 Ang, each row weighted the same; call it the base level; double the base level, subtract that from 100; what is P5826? -385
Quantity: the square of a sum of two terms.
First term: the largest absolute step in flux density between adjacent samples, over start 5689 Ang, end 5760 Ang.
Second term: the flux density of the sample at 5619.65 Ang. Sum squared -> 64009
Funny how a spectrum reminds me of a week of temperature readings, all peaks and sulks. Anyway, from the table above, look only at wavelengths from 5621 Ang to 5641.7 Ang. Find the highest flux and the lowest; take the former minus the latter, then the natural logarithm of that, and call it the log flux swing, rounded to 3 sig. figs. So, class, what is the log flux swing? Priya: 2.83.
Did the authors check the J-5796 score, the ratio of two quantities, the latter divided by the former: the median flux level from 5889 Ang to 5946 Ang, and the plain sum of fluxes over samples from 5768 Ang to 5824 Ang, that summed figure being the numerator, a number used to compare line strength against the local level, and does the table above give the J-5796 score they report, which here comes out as 21.3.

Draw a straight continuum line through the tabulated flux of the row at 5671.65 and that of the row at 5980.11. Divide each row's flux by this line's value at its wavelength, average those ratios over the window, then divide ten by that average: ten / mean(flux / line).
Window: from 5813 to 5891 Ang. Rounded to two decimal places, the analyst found 9.85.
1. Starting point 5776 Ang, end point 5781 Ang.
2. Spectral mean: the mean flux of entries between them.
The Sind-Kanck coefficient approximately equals 243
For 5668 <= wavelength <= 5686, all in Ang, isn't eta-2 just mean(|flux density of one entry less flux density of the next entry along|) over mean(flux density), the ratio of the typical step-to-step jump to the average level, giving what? 0.020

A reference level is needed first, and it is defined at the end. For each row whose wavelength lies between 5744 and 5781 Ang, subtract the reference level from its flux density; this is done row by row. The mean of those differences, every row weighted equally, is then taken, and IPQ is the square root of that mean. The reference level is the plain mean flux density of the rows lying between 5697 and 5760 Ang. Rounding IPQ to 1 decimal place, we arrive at 2.4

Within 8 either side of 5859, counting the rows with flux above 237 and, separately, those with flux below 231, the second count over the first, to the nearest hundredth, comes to 0.25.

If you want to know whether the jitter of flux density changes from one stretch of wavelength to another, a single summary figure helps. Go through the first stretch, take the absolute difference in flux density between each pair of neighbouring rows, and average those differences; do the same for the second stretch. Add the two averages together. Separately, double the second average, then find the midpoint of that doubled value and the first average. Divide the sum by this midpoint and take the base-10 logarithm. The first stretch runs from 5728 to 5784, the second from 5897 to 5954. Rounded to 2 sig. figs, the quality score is 0.14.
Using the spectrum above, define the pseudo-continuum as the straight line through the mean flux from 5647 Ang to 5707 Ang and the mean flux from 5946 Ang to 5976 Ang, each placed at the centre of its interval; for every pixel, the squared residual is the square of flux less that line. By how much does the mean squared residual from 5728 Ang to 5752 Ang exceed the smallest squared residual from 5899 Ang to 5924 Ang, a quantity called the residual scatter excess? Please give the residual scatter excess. 79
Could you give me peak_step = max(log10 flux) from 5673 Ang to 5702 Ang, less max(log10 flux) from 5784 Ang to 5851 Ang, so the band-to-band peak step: -0.051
